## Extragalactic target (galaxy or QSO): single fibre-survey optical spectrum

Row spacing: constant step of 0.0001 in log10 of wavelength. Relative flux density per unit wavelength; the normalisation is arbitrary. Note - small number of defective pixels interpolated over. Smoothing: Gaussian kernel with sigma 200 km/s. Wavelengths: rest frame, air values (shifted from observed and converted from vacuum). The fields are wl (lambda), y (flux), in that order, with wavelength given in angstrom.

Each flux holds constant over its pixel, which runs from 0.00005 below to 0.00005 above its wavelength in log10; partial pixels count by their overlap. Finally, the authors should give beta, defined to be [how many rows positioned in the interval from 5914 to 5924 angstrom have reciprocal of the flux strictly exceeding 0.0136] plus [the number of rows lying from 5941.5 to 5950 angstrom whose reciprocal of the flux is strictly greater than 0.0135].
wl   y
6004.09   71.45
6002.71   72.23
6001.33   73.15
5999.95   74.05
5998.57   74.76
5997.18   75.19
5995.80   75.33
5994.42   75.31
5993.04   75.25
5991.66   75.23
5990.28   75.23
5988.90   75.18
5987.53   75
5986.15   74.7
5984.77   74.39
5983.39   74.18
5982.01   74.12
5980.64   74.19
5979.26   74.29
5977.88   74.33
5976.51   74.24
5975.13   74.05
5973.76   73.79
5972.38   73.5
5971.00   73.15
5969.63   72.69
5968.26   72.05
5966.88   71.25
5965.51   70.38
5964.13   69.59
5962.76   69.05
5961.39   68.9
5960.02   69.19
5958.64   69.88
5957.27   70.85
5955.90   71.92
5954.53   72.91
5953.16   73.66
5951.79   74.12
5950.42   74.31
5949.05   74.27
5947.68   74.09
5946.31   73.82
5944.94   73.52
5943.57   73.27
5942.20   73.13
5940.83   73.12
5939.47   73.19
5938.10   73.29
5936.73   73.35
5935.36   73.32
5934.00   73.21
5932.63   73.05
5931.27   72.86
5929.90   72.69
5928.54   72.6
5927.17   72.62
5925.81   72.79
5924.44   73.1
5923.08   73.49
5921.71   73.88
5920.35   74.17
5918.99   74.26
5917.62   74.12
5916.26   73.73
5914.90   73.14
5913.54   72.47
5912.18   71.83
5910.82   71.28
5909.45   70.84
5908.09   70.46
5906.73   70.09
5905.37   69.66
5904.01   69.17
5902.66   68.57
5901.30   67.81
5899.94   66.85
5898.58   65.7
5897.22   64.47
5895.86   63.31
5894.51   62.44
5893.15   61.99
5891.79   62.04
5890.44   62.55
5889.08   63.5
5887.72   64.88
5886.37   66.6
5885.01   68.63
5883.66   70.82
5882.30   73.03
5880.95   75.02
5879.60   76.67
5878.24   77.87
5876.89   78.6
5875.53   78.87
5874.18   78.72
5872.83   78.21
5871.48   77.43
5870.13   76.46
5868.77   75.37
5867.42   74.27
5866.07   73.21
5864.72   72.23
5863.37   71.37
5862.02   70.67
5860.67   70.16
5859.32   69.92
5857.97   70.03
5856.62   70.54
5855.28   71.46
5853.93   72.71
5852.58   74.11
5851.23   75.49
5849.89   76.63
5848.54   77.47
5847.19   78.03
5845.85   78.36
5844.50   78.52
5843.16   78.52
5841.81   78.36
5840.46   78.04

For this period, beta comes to 6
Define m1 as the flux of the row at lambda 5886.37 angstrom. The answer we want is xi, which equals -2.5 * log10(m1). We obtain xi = -4.56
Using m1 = 66.6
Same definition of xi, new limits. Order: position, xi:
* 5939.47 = -4.66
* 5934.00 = -4.66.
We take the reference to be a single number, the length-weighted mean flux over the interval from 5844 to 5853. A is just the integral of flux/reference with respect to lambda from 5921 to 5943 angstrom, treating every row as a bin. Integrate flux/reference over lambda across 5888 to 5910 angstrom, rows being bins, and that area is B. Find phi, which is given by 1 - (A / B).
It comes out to -0.10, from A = 20.9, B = 18.9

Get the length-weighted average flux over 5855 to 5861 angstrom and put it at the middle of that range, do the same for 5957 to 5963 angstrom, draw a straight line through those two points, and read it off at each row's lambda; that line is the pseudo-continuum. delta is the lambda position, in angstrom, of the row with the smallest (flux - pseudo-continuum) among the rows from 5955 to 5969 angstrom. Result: 5961.39 angstrom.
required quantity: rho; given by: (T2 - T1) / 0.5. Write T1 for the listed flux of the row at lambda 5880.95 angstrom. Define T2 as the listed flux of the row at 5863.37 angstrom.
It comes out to -7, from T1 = 75.02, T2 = 71.37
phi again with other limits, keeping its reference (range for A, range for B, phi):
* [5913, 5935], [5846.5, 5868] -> -0.03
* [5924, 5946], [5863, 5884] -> -0.01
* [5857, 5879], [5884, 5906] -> -0.14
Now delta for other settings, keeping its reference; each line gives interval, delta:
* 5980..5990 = 5982.01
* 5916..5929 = 5928.54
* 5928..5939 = 5928.54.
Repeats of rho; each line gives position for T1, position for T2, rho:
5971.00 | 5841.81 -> 10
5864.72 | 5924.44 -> 2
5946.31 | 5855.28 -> -5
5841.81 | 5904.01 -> -18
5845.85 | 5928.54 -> -12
